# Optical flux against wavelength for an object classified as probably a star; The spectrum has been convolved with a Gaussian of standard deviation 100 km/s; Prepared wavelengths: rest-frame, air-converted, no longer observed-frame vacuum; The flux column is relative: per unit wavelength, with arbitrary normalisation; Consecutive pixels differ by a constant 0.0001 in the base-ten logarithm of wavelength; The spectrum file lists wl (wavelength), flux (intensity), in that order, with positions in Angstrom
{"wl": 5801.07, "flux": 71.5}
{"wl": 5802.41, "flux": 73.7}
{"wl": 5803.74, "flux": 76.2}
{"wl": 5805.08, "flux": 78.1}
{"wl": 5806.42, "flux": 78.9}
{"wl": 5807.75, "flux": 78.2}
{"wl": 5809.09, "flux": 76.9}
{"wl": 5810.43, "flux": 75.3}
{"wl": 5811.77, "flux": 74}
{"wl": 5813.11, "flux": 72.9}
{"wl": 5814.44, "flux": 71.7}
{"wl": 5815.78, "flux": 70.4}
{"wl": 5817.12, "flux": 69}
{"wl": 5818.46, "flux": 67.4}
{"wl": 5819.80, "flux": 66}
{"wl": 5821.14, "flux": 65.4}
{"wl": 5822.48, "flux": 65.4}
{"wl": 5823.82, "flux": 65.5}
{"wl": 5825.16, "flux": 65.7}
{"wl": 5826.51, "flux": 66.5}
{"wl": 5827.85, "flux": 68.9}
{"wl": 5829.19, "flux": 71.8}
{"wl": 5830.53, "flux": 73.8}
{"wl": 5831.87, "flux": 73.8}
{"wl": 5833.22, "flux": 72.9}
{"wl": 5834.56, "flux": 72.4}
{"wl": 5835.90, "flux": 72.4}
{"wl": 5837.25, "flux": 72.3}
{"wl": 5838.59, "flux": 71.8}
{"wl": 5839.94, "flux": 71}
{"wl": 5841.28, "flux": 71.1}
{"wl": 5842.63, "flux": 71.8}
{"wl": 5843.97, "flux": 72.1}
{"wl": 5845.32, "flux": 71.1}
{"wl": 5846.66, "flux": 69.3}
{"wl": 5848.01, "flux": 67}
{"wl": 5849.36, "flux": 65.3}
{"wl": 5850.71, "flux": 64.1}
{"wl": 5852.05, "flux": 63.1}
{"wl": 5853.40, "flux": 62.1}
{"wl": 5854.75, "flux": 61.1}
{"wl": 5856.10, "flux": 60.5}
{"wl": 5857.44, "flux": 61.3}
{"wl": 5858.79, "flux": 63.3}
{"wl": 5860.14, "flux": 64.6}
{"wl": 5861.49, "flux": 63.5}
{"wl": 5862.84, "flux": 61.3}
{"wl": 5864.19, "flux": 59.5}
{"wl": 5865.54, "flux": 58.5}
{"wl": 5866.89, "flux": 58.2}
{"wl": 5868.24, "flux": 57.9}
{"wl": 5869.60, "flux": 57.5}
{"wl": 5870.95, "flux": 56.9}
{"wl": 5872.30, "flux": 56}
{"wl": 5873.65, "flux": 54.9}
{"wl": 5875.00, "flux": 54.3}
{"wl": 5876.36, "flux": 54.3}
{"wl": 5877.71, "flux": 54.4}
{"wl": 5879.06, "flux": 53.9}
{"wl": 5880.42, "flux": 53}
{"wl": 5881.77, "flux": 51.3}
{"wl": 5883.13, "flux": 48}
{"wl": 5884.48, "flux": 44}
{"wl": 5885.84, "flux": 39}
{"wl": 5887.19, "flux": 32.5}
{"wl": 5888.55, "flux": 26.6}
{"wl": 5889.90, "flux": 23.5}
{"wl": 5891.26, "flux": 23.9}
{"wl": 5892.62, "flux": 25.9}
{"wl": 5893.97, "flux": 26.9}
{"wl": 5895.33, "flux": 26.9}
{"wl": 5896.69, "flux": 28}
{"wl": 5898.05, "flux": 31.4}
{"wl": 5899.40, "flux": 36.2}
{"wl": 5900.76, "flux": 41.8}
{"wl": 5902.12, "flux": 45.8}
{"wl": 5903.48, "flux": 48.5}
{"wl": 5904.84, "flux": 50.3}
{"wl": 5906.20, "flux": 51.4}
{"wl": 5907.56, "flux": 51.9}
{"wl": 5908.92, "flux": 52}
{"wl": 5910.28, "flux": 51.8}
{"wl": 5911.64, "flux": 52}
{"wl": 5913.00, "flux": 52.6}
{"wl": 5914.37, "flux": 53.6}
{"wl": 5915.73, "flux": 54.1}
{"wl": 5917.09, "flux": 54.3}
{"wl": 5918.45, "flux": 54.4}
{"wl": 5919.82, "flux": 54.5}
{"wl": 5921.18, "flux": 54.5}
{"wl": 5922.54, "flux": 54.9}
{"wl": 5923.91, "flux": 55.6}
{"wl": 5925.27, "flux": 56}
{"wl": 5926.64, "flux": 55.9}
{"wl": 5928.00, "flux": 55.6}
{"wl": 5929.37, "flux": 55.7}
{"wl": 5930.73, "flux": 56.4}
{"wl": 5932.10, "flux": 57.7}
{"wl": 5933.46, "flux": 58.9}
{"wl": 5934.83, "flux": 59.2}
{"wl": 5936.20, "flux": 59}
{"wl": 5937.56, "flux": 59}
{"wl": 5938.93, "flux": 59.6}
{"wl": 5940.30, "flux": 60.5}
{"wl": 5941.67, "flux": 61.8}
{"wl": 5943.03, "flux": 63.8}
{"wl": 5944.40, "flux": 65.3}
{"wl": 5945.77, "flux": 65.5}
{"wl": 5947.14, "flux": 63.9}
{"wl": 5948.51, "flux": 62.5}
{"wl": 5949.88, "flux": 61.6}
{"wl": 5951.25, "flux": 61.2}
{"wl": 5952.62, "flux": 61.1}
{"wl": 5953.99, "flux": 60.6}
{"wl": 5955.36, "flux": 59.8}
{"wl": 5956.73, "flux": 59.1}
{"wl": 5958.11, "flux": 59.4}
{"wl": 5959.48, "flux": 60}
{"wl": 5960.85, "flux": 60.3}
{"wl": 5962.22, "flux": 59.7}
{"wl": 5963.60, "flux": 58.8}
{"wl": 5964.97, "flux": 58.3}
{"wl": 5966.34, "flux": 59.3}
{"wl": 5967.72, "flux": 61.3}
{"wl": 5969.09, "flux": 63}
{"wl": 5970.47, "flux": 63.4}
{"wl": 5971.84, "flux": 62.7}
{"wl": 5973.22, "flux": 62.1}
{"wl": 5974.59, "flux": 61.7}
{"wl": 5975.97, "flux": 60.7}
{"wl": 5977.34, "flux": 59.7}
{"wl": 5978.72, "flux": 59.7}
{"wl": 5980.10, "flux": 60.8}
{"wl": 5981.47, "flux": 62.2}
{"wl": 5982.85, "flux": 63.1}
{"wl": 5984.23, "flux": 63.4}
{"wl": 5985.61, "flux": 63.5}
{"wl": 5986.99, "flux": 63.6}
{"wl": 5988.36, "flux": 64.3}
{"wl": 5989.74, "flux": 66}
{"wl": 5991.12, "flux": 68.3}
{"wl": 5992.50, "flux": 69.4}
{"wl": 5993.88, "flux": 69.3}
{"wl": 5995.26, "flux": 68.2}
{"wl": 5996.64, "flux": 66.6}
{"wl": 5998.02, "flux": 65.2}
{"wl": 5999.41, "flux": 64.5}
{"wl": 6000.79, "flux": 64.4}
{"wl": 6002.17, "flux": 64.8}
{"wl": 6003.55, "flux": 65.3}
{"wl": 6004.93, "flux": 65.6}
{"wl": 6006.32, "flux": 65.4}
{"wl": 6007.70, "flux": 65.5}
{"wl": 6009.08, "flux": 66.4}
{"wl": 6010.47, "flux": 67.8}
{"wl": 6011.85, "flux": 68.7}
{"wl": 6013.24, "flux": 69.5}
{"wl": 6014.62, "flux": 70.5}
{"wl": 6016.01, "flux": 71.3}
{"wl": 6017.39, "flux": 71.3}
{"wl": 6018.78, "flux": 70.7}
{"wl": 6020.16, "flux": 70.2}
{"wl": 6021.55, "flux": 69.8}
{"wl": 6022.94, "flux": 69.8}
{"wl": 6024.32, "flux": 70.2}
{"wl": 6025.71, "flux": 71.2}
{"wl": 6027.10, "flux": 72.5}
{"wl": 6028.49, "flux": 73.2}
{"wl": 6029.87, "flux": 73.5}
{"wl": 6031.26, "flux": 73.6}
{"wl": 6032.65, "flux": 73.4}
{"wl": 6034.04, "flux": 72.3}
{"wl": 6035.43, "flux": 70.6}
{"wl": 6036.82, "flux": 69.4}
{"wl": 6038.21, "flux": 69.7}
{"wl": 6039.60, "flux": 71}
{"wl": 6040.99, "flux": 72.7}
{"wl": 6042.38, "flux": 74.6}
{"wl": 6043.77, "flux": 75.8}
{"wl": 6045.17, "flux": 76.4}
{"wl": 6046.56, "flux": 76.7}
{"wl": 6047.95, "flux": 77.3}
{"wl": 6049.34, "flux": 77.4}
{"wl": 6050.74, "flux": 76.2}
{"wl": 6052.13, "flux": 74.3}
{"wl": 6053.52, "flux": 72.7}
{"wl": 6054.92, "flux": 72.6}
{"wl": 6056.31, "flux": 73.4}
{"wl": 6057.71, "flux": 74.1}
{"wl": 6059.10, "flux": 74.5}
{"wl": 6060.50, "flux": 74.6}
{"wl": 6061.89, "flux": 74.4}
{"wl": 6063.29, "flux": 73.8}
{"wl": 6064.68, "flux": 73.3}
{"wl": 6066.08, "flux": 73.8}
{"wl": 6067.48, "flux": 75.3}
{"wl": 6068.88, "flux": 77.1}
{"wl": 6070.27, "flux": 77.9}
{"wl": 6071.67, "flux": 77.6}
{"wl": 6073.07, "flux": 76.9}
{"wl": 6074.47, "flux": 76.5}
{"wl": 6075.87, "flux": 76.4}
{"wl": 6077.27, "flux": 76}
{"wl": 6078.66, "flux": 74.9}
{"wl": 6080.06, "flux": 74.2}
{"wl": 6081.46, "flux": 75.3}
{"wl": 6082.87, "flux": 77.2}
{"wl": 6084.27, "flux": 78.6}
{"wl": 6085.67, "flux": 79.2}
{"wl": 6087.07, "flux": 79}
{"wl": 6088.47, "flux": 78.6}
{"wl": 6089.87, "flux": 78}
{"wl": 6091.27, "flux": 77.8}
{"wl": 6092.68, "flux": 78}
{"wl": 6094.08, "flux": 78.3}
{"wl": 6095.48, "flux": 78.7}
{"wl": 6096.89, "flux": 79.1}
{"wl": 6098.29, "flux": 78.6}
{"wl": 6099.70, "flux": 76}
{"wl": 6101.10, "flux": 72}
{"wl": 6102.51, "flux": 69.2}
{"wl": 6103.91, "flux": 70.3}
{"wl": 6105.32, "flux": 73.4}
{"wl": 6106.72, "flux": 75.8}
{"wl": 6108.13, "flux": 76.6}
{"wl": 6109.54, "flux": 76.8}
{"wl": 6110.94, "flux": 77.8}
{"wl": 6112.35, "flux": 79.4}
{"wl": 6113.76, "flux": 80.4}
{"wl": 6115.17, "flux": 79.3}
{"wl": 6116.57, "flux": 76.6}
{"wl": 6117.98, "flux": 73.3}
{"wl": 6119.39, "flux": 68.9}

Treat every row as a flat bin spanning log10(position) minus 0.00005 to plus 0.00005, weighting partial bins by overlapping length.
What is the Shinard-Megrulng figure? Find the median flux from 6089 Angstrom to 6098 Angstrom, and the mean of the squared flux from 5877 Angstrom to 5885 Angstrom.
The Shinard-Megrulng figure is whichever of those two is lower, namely 78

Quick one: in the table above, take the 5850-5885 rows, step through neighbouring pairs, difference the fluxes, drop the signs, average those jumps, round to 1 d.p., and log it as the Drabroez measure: 1.1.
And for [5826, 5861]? 1.1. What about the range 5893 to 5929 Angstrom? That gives 1.2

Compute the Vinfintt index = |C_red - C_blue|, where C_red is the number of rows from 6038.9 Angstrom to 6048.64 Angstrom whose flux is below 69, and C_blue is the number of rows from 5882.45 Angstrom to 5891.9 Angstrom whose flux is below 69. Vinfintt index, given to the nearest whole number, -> 7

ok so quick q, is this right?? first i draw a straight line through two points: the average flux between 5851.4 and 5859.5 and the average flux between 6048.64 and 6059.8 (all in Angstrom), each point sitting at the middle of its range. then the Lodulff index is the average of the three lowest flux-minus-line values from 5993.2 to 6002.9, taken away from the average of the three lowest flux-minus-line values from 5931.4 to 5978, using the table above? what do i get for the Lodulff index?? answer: -4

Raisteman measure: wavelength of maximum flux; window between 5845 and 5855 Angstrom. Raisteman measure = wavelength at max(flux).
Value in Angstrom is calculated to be 5845.32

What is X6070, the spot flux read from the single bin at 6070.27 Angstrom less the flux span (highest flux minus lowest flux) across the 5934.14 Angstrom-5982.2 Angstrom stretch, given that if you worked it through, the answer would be 71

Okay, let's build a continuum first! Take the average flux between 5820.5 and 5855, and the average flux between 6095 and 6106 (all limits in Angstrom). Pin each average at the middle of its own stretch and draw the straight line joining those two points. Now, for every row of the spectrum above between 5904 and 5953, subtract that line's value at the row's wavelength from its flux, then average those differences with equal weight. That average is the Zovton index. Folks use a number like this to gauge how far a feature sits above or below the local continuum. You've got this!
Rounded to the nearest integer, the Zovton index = -14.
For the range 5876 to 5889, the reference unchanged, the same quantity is -24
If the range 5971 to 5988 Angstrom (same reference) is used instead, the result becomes -10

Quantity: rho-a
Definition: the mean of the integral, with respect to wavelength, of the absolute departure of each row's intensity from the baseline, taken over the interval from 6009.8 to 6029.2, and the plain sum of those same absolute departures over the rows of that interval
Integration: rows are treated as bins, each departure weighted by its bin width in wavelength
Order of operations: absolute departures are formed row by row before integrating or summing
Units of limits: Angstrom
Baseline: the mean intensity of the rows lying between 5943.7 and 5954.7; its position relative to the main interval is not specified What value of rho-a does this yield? 130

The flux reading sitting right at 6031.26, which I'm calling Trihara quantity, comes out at 73.6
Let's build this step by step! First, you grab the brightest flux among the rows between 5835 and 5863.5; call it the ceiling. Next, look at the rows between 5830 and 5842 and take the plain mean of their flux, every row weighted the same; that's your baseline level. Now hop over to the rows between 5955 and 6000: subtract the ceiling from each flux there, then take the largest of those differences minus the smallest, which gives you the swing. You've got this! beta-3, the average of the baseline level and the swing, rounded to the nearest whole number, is 42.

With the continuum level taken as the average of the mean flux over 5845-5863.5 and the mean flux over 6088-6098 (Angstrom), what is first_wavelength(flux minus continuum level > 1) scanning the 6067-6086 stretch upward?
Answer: 6067.48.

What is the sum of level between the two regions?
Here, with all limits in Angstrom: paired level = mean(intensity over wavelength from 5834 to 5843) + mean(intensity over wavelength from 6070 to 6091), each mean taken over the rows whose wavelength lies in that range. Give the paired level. 149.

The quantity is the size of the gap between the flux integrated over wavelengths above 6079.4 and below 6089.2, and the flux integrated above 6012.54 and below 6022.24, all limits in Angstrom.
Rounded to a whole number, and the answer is 76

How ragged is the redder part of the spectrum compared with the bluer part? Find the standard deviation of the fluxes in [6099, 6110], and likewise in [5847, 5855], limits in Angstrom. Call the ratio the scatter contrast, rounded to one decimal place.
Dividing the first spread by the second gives 1.4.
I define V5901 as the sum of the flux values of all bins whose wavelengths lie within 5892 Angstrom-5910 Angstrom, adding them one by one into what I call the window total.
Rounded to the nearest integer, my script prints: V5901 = 517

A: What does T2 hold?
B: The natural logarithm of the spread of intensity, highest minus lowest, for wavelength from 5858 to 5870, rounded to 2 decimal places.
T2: 1.96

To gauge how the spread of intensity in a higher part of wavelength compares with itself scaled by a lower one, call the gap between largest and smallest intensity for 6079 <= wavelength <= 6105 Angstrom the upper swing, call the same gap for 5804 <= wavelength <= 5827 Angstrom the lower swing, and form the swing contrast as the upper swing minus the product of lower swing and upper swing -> -125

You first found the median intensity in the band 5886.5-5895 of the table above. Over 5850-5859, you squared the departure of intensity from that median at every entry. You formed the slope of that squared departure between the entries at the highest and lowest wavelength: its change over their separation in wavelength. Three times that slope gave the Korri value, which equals -22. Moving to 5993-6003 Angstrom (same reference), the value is -133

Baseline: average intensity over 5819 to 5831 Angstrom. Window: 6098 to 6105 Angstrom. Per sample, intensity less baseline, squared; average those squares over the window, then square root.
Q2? 7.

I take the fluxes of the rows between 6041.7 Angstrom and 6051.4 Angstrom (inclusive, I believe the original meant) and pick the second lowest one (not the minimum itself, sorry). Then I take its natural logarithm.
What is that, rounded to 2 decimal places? 4.33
